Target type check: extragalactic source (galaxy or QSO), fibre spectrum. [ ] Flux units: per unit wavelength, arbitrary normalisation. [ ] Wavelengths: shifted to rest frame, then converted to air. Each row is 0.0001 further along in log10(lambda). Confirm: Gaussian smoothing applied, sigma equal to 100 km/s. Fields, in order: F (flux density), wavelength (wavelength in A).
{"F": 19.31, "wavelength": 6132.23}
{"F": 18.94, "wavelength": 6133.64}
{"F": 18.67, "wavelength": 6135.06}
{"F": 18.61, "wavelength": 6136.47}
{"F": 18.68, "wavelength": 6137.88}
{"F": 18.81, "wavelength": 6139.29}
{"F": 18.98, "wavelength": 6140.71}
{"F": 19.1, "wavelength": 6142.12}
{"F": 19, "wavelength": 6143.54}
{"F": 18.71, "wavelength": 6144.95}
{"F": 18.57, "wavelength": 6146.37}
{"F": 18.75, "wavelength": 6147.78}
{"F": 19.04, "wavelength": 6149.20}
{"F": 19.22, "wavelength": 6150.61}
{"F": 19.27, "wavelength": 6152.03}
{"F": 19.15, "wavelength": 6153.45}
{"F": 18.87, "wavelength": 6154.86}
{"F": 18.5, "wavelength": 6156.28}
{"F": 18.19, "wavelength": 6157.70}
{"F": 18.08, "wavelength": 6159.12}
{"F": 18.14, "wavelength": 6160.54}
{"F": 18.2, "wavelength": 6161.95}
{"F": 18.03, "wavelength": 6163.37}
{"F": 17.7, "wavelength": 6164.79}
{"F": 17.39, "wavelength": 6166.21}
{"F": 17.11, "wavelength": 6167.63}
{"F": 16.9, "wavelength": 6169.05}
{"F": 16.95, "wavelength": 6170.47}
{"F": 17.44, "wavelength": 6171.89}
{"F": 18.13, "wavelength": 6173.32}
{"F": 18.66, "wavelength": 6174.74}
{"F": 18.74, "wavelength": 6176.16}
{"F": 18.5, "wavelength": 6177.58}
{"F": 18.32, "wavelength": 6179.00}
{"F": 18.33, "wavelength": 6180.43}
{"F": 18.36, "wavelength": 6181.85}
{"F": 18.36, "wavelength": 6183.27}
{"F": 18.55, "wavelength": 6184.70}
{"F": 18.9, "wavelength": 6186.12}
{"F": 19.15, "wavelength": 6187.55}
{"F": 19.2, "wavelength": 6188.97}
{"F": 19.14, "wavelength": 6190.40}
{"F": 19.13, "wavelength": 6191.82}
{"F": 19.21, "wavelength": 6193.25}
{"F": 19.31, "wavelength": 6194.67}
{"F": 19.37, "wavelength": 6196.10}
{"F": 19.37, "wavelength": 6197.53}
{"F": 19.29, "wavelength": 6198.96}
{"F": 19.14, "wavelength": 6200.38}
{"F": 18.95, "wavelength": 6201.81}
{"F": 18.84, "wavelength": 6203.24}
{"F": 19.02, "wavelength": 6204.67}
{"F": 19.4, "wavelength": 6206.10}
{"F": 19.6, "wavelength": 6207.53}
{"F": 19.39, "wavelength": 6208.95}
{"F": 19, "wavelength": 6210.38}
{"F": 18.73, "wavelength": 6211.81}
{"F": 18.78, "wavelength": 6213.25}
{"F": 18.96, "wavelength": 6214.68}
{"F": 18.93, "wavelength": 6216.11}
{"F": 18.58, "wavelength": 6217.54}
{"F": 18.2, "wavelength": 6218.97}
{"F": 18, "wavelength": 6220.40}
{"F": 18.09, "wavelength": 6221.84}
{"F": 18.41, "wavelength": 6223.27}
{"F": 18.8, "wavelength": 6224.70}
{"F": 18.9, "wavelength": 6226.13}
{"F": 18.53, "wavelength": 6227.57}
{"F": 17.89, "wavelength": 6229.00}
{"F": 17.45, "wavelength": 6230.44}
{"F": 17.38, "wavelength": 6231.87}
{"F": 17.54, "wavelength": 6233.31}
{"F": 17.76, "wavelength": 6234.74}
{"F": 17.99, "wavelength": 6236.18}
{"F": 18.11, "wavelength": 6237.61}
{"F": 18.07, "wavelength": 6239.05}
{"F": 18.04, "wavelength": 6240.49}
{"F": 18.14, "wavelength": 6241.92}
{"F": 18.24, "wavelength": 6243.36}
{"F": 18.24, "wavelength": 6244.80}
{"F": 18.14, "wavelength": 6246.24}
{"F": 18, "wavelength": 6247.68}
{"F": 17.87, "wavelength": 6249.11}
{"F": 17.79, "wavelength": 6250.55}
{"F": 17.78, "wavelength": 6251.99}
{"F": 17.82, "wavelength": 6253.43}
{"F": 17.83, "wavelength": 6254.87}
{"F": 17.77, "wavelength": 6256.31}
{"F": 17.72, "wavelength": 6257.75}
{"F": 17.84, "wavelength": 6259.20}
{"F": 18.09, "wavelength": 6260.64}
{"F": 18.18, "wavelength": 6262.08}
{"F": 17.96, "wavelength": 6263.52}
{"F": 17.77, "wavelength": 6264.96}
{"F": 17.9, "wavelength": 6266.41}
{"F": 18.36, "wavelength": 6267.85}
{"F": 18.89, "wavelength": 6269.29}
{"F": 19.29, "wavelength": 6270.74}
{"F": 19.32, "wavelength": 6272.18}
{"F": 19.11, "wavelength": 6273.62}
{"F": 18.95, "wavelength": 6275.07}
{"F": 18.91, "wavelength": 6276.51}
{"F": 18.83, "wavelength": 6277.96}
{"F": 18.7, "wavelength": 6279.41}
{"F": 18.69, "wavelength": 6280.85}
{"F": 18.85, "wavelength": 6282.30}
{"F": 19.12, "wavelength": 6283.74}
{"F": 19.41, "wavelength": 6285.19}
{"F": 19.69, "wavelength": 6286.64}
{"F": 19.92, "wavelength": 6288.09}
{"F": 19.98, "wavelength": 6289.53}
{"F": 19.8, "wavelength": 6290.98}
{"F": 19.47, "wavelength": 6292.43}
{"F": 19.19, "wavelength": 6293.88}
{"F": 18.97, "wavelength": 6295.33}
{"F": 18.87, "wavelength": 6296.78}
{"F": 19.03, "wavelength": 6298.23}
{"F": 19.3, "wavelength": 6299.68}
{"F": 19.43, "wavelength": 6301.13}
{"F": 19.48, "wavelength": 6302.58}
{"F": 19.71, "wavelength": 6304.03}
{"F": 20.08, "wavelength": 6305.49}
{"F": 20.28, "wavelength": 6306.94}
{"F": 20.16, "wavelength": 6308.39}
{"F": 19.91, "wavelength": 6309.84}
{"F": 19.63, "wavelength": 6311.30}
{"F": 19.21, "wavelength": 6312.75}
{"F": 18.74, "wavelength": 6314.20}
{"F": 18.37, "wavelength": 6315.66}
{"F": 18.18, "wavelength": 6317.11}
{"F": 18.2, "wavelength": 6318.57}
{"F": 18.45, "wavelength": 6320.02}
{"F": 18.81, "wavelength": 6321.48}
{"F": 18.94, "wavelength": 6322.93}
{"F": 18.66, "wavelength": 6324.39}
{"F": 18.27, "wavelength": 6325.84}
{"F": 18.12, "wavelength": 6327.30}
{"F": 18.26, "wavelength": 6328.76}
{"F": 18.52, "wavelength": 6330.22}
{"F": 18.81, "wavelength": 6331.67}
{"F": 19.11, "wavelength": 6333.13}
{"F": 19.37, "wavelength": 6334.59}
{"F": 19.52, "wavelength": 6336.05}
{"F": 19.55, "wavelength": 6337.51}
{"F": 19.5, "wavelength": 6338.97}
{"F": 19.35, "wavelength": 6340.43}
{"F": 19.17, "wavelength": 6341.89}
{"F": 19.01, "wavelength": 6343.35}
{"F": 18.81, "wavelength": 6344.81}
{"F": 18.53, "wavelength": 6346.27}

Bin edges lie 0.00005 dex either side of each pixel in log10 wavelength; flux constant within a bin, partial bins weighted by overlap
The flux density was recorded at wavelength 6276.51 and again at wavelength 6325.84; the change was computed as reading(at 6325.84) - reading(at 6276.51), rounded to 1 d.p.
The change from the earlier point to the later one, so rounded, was -0.6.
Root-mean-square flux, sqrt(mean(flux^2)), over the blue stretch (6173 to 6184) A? 18.4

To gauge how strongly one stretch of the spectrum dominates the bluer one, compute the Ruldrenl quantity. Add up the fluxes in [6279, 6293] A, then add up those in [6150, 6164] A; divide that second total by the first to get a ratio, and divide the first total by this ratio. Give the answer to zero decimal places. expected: 202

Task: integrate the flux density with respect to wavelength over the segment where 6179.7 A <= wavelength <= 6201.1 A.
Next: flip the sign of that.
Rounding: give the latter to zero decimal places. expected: -406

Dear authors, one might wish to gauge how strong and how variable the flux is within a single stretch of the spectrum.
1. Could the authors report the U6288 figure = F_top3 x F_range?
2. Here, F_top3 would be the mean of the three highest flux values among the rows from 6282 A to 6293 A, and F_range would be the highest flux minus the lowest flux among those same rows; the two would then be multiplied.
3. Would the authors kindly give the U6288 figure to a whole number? 22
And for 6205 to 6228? 31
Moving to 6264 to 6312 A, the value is 51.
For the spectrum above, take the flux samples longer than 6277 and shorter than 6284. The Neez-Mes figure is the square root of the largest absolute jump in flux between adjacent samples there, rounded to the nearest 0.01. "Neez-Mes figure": 0.52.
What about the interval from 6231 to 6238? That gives 0.48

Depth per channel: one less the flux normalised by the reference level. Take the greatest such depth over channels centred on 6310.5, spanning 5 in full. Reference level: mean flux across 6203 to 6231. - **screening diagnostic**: -0.03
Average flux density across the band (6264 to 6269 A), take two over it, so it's 0.111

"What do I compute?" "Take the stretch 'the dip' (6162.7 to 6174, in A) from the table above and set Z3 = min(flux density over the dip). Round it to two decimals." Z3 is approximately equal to 16.90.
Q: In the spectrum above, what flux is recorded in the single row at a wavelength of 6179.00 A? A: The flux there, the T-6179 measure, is 18.32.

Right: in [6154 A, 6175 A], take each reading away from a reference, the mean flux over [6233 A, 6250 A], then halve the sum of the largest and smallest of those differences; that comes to 0.1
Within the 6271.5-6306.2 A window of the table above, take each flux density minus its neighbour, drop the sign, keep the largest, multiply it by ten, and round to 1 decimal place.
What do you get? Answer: 3.7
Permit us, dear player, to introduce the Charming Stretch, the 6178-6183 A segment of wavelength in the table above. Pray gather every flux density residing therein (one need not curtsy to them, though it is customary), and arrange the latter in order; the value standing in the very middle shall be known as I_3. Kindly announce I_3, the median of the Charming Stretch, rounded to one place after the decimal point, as 18.3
